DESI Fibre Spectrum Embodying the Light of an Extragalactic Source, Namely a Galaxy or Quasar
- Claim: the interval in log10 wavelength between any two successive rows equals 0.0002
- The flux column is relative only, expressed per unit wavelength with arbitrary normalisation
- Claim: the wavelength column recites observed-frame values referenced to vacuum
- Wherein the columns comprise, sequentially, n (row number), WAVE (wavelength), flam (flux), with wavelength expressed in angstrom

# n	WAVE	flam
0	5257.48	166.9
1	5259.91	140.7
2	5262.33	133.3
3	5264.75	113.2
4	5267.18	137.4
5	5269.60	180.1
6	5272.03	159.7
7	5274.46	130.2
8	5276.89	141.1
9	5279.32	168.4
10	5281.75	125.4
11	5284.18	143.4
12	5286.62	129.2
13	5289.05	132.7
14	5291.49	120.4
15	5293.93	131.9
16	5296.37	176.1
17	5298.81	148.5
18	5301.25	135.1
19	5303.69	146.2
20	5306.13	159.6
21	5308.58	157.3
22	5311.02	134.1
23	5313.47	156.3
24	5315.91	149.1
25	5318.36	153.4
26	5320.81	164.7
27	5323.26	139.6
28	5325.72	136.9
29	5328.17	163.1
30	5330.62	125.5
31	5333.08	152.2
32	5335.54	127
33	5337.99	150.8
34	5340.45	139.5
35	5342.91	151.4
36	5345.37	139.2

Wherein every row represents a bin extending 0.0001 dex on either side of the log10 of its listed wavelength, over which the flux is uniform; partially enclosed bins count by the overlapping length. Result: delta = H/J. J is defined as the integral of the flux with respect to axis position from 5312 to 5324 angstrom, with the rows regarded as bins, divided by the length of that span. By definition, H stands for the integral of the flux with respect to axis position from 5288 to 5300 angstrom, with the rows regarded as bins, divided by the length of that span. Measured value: 0.93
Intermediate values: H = 142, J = 153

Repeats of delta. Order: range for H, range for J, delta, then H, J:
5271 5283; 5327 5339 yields 1.01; 145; 144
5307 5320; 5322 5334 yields 1.05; 151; 143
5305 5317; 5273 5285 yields 1.06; 151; 142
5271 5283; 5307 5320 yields 0.96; 145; 151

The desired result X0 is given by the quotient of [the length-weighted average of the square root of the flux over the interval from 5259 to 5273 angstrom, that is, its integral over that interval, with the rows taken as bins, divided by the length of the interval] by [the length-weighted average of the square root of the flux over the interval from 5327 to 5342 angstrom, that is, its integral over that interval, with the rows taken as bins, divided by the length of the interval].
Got 1.00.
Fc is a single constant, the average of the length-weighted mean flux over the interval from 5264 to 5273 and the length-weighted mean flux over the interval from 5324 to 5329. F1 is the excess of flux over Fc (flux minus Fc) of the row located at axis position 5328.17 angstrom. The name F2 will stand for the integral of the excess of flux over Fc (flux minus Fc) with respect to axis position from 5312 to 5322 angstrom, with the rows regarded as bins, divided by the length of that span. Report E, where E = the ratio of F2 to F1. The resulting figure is 0.47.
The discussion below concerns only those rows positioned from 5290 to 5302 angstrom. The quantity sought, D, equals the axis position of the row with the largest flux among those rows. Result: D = 5296.37 angstrom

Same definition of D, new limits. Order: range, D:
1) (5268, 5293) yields 5269.60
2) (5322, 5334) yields 5328.17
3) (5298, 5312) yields 5306.13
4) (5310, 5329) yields 5320.81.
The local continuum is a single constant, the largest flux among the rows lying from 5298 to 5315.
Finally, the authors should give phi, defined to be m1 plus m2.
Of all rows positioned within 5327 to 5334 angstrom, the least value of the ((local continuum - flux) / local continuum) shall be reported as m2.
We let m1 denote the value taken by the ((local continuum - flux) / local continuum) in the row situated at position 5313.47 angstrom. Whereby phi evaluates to 0.00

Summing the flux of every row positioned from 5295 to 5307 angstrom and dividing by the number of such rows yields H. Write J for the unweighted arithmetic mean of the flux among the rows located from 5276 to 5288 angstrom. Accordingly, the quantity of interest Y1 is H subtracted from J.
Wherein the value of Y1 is -12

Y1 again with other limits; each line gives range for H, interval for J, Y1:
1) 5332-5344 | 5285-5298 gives -6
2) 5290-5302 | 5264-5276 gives 2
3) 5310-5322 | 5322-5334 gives -8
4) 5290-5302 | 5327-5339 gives 1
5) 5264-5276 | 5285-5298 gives -6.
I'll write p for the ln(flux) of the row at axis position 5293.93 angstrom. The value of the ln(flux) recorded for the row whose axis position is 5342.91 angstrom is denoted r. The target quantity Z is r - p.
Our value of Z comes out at 0.1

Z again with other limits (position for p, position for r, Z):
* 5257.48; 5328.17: 0.0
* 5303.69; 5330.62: -0.2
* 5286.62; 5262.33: 0.0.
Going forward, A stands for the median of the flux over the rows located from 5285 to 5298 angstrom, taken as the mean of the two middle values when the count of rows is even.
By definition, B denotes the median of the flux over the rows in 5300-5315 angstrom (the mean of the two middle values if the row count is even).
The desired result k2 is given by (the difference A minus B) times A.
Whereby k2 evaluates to -2552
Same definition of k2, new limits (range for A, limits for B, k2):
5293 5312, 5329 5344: 324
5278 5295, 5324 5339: -1576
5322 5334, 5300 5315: -1626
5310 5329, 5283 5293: 3070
